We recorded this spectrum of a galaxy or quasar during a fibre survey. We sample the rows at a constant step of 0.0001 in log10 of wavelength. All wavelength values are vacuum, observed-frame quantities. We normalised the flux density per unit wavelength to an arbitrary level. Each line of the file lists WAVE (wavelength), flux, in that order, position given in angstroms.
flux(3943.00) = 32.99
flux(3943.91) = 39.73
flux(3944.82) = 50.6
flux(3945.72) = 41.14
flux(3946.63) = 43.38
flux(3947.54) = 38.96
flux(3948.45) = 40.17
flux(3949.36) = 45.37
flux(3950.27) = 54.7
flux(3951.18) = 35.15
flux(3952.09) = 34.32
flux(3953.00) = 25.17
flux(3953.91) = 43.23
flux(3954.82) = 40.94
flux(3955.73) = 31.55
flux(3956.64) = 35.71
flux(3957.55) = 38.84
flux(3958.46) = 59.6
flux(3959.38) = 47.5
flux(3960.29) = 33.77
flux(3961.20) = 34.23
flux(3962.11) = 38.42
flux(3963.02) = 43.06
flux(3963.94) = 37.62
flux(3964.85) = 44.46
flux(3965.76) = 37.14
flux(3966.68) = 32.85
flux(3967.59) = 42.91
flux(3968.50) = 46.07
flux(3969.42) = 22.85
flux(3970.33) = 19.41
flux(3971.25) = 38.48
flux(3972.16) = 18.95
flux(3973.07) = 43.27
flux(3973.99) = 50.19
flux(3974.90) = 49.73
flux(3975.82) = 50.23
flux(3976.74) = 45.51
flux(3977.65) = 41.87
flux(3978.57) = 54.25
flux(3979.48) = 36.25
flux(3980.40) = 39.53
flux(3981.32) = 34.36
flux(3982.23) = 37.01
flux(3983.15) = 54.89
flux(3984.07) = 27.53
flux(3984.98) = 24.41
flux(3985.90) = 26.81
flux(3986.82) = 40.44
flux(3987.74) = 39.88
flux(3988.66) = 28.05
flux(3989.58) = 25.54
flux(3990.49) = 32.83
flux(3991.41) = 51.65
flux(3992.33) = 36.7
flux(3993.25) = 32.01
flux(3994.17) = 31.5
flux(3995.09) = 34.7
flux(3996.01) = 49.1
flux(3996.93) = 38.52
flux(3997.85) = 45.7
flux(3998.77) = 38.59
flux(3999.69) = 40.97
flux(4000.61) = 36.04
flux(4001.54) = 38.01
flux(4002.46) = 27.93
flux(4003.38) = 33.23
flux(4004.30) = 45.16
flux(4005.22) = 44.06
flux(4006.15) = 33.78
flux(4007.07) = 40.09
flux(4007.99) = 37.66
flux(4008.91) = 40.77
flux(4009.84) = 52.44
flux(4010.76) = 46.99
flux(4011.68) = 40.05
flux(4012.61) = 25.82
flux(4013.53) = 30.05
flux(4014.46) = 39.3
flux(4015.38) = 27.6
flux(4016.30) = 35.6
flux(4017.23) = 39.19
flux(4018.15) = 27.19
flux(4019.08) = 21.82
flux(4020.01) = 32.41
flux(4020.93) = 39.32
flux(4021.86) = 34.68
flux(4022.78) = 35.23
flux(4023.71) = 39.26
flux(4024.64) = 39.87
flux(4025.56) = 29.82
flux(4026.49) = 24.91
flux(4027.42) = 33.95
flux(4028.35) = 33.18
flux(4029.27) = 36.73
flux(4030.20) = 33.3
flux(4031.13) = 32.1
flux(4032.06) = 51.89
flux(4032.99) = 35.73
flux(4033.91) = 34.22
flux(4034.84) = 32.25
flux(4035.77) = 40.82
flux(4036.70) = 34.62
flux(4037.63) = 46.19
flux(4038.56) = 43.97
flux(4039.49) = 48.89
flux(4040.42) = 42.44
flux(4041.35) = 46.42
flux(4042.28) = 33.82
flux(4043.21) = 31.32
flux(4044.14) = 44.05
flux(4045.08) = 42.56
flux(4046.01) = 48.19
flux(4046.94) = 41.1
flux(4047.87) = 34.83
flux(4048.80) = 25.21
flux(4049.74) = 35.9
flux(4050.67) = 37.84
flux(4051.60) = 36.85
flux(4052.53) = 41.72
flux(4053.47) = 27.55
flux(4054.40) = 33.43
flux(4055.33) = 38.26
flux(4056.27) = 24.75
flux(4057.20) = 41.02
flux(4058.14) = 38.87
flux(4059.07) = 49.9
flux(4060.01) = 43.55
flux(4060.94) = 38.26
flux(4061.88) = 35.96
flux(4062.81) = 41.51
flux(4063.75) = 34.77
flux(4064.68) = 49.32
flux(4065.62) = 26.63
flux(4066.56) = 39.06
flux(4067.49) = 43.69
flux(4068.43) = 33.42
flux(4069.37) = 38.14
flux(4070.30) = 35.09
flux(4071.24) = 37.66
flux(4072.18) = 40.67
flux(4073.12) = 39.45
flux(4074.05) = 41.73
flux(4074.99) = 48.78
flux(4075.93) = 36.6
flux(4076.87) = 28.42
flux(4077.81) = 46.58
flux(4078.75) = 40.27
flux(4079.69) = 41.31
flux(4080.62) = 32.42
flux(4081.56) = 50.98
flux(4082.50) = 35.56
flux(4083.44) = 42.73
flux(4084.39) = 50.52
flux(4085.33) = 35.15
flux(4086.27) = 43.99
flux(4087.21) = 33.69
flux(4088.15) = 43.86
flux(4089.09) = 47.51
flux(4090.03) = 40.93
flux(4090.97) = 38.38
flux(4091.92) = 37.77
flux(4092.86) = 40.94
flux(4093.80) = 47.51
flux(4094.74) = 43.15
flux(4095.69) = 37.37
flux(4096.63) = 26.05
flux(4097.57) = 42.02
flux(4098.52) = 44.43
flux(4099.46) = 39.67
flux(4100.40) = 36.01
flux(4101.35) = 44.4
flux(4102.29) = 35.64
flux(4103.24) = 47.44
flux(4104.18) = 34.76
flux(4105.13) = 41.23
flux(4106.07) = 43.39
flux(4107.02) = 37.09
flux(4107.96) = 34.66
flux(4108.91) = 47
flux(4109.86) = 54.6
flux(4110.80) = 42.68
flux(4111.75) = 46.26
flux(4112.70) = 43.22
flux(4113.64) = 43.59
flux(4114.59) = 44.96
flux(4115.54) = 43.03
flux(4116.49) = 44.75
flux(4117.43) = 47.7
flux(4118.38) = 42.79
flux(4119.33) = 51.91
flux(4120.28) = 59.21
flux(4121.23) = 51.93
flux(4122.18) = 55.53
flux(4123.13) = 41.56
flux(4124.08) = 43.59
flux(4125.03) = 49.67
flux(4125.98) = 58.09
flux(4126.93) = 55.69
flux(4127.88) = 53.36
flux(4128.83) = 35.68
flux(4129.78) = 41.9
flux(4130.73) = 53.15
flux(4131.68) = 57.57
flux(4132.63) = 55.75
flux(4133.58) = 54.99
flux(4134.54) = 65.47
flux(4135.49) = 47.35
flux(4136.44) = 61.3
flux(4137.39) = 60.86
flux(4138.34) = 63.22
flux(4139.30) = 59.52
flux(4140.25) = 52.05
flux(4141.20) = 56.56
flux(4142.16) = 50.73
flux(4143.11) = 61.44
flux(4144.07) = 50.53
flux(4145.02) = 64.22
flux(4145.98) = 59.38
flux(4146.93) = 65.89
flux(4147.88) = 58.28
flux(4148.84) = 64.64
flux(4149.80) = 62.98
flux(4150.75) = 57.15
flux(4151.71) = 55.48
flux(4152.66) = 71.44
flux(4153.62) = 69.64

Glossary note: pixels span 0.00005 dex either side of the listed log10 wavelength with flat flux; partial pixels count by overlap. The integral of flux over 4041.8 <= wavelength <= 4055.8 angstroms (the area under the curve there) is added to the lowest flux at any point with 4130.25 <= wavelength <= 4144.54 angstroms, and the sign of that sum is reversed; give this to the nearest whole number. -563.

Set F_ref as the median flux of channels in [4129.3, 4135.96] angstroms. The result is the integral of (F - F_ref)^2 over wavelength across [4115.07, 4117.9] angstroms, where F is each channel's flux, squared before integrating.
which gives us 285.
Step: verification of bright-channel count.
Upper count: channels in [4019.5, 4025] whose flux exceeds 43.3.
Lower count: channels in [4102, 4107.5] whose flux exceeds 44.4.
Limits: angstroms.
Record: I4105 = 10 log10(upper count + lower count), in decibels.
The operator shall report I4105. 0.0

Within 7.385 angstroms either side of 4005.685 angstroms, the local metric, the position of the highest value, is 4009.84 angstroms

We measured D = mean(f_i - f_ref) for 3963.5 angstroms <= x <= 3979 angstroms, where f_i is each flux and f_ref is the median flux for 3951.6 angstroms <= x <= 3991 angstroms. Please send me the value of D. 1.3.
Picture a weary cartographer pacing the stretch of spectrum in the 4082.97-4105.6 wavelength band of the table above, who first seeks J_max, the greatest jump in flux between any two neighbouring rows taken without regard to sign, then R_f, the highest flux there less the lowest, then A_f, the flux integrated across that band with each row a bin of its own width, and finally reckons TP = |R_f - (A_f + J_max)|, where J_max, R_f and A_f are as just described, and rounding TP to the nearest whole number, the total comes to 911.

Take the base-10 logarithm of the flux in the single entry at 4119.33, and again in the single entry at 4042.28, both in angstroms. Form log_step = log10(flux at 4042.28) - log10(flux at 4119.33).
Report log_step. -0.19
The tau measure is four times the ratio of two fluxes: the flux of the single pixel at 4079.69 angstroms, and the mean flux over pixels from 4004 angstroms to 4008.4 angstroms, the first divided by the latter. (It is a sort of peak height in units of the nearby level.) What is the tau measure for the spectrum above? 4.1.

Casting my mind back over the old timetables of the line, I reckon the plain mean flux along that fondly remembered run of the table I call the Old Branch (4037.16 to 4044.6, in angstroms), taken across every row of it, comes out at 42.1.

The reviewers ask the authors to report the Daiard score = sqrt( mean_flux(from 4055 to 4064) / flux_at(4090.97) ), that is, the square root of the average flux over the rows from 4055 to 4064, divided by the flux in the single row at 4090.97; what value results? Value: 1.00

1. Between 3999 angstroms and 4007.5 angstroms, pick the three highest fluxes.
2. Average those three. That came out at 43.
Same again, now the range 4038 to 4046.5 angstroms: 48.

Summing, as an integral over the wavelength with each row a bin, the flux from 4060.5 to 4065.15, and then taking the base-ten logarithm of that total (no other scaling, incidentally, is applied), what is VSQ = 2.27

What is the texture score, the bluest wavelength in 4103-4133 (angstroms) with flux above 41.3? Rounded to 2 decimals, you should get 4103.24 angstroms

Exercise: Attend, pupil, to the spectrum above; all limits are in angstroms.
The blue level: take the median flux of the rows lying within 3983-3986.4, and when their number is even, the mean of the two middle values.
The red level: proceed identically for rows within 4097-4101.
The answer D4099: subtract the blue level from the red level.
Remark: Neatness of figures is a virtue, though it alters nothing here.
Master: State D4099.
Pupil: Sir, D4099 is 14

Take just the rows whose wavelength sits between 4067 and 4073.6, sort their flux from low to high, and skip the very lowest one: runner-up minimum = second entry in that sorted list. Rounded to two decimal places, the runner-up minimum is 35.09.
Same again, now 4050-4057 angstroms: 27.55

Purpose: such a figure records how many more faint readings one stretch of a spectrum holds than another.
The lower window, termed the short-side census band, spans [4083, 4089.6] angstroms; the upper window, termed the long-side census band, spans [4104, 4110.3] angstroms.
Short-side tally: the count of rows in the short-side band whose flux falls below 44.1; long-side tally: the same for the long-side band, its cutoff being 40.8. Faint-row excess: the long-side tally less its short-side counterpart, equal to -2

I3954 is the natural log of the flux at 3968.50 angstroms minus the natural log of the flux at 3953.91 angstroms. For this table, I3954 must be 0.1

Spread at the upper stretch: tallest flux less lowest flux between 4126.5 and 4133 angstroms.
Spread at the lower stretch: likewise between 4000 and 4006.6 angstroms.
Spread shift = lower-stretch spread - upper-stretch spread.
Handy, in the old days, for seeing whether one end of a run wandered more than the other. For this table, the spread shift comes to -5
